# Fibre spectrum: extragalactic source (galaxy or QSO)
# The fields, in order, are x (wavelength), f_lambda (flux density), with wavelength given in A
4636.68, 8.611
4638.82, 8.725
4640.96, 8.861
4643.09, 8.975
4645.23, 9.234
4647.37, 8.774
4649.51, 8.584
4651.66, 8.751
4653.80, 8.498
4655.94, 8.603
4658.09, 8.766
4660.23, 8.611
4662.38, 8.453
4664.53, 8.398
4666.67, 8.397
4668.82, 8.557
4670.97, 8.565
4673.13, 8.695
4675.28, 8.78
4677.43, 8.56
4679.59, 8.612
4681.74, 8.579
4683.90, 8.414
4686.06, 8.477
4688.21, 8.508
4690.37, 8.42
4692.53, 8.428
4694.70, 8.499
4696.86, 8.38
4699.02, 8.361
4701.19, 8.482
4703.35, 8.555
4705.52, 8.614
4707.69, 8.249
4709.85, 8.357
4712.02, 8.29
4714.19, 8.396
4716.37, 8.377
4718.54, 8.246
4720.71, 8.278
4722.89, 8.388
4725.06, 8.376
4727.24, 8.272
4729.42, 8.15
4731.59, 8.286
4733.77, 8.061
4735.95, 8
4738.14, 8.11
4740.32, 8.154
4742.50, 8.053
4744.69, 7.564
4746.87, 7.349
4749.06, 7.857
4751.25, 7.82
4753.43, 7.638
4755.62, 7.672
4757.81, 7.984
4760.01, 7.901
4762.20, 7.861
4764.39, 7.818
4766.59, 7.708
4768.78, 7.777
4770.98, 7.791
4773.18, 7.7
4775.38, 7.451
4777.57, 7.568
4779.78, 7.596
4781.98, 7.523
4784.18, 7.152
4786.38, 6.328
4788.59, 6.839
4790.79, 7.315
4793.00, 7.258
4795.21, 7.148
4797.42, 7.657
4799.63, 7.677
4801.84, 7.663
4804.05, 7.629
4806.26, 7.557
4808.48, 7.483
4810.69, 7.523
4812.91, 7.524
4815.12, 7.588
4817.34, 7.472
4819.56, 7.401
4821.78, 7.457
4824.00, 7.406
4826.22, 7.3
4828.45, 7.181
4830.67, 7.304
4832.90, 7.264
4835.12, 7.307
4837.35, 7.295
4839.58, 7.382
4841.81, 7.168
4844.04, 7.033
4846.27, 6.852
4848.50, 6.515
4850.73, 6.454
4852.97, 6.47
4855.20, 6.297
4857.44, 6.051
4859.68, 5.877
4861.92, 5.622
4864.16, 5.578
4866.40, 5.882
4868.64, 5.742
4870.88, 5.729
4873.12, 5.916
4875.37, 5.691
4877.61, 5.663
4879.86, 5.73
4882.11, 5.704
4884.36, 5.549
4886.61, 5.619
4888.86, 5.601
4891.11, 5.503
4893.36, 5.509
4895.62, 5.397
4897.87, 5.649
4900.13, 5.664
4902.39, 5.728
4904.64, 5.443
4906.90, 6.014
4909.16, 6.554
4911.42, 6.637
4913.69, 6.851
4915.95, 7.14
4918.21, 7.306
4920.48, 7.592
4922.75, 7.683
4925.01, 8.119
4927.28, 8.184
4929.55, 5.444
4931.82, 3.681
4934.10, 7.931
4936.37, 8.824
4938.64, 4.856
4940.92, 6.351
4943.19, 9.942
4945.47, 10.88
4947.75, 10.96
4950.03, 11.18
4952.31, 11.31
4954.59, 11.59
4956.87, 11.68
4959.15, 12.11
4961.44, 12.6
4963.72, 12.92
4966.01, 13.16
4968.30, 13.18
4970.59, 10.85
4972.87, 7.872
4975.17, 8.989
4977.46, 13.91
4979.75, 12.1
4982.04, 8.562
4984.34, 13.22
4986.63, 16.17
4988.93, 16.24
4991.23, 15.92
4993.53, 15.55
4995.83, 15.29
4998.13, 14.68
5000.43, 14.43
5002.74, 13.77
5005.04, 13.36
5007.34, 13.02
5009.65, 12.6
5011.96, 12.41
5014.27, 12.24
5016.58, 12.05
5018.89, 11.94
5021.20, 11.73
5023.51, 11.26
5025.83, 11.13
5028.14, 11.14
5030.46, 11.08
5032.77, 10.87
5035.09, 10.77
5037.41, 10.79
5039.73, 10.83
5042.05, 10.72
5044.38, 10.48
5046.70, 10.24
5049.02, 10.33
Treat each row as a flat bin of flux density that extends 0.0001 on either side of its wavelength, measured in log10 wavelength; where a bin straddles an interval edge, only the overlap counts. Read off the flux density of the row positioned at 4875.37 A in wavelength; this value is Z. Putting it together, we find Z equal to 5.691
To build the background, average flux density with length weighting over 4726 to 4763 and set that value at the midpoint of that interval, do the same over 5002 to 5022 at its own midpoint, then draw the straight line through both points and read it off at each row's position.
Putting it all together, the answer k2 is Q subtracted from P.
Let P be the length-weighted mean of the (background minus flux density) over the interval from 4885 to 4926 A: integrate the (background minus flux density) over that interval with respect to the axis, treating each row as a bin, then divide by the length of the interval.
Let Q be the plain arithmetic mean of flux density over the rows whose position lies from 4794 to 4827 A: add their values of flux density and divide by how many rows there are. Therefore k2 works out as -3.1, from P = 4.4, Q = 7.5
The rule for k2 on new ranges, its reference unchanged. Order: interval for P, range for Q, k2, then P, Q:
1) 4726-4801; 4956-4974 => -11.2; 0.6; 11.8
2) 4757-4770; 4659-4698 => -8.1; 0.4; 8.5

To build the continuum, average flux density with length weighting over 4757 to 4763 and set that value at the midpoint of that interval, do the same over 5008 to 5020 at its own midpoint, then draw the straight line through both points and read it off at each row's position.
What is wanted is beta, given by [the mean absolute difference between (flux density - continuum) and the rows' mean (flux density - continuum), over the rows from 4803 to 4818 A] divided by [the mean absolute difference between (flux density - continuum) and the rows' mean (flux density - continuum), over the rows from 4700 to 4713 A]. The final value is 0.47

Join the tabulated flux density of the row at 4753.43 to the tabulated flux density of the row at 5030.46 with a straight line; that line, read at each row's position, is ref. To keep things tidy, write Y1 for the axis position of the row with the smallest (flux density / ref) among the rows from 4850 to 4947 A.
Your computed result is 4931.82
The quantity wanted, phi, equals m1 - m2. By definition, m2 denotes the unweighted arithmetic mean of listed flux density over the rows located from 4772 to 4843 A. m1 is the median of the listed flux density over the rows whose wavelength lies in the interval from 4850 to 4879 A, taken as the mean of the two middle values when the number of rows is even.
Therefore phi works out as -1.5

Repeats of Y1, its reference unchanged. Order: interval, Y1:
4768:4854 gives 4852.97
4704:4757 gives 4746.87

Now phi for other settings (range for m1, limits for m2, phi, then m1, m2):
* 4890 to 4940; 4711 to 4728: -2.0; 6.3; 8.3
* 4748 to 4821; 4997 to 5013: -5.9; 7.6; 13.5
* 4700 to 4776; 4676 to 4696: -0.4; 8.1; 8.5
